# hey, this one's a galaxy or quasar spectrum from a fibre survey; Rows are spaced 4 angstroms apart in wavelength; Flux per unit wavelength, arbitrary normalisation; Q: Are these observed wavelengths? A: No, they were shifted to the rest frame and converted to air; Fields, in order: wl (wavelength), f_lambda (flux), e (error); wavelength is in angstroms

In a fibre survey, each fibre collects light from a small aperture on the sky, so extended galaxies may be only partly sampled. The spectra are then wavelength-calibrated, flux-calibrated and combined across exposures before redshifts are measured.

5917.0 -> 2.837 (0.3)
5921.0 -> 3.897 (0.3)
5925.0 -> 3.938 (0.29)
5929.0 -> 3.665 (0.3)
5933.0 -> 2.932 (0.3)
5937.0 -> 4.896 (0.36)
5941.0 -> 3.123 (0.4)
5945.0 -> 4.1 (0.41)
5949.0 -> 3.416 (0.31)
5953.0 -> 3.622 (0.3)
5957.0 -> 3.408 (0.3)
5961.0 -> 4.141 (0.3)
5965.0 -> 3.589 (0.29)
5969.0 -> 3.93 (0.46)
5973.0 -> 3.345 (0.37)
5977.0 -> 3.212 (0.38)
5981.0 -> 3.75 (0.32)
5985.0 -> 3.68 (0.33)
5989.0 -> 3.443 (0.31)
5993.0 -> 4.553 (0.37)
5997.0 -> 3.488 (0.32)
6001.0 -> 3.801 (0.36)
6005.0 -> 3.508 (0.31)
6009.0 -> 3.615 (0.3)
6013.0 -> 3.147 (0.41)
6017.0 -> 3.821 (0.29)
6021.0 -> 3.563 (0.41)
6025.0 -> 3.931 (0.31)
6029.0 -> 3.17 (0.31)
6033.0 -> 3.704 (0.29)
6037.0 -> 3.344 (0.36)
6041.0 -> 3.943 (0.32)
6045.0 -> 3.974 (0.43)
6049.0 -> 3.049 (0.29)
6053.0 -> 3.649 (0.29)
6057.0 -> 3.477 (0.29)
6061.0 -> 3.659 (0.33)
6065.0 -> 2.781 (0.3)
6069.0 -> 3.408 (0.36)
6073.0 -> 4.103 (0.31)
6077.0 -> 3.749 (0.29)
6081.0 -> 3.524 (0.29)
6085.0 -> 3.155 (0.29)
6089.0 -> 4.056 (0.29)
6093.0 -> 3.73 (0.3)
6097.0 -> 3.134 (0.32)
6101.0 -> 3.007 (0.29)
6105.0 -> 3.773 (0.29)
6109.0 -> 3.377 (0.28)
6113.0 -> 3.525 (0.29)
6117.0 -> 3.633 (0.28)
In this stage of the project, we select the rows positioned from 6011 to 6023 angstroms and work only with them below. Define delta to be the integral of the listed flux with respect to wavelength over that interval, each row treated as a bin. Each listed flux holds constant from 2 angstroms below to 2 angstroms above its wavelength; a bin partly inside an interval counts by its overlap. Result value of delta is 42.1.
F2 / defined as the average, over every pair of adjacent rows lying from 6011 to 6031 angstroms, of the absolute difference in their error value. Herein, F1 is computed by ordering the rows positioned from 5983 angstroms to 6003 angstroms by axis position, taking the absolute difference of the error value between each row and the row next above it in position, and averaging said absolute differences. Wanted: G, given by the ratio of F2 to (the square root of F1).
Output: 0.41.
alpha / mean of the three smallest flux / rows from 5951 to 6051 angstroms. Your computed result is 3.12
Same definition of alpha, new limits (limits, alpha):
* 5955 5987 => 3.32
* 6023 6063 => 3.19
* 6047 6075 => 3.08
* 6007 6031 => 3.29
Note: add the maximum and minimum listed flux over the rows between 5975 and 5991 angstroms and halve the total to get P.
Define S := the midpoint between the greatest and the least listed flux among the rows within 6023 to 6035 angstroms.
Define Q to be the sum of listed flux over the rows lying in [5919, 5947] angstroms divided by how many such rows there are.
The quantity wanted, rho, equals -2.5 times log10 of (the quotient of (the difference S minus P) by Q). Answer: 4.3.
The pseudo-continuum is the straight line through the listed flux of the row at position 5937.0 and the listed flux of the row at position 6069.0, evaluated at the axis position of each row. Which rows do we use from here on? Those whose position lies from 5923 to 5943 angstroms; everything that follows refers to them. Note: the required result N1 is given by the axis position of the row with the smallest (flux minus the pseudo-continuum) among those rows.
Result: 5933.0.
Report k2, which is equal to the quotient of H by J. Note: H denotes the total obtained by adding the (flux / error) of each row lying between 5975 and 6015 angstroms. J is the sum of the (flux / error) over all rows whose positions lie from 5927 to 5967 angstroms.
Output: 0.94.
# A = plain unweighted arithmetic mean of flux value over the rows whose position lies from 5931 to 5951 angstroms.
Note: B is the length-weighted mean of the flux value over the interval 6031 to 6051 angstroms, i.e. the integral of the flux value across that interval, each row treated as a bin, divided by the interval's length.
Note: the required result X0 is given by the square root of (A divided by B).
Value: 1.012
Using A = 3.69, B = 3.60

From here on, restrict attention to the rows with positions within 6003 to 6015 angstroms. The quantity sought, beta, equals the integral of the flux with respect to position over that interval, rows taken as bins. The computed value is 41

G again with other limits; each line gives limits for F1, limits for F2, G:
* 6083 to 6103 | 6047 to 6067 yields 0.14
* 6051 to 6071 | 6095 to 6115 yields 0.07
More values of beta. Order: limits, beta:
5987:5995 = 32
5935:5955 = 77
